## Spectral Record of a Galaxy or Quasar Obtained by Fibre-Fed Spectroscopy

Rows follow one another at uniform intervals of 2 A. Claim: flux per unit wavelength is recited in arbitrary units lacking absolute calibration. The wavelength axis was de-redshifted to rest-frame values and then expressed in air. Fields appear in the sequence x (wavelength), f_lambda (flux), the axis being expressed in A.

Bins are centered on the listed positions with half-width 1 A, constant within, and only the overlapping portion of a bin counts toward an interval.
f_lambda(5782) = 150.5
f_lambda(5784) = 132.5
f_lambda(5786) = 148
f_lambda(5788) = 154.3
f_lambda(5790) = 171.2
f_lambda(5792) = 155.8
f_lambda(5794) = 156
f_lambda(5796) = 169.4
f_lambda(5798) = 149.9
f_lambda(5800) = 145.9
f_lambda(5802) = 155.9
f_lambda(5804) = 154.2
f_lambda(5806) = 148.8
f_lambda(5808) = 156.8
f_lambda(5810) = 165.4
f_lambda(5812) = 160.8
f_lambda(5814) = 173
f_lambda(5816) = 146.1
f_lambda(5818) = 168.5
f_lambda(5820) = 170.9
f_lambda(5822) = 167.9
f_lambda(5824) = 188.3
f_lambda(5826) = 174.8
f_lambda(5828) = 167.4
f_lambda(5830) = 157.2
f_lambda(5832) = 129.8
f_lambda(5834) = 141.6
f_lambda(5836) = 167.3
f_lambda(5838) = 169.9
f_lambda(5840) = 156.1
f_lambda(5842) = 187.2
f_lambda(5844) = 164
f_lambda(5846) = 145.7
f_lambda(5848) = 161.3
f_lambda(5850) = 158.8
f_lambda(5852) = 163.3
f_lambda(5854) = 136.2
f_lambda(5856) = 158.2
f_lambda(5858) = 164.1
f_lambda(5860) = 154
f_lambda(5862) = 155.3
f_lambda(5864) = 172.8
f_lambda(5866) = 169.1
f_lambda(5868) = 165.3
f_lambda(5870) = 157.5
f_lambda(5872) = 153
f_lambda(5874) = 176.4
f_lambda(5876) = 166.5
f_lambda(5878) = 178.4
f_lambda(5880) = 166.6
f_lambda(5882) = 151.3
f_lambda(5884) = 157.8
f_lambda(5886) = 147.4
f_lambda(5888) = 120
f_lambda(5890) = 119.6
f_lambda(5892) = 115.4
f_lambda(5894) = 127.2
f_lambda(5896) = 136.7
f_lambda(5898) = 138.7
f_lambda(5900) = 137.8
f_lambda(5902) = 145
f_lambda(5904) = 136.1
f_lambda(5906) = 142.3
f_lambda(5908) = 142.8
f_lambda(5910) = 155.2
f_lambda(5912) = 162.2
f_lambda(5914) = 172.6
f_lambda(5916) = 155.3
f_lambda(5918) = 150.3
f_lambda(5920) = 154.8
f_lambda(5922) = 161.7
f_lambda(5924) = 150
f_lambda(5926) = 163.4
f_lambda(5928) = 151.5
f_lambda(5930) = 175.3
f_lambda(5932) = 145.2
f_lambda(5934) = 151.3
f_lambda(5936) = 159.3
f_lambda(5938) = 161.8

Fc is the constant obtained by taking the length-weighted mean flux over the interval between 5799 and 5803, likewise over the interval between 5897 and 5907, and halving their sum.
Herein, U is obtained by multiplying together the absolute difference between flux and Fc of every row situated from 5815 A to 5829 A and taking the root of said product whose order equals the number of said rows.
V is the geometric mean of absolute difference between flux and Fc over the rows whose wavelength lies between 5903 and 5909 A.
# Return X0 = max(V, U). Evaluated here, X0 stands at 16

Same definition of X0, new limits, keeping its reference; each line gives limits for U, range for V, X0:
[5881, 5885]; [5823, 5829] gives 30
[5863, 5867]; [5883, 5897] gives 25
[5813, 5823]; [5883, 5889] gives 12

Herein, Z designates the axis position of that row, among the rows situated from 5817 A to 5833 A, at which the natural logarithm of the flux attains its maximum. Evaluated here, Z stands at 5824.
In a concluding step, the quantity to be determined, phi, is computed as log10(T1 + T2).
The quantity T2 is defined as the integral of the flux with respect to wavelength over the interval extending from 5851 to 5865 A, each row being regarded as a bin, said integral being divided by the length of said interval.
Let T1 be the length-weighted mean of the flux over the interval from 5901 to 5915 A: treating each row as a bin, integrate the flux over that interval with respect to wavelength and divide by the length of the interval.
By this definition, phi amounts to 2.49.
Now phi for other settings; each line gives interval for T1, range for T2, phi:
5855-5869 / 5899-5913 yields 2.49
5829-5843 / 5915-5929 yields 2.50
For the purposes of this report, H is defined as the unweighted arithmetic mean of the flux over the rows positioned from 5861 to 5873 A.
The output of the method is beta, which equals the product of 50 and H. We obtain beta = 8108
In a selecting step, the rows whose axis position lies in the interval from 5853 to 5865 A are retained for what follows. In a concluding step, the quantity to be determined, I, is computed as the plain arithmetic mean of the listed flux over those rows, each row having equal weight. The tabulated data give 157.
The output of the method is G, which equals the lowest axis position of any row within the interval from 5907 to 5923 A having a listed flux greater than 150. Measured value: 5910 A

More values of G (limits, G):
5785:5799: 5788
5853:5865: 5856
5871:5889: 5872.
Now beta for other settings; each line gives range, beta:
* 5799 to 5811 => 7725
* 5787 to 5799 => 7972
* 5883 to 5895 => 6562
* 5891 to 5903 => 6673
